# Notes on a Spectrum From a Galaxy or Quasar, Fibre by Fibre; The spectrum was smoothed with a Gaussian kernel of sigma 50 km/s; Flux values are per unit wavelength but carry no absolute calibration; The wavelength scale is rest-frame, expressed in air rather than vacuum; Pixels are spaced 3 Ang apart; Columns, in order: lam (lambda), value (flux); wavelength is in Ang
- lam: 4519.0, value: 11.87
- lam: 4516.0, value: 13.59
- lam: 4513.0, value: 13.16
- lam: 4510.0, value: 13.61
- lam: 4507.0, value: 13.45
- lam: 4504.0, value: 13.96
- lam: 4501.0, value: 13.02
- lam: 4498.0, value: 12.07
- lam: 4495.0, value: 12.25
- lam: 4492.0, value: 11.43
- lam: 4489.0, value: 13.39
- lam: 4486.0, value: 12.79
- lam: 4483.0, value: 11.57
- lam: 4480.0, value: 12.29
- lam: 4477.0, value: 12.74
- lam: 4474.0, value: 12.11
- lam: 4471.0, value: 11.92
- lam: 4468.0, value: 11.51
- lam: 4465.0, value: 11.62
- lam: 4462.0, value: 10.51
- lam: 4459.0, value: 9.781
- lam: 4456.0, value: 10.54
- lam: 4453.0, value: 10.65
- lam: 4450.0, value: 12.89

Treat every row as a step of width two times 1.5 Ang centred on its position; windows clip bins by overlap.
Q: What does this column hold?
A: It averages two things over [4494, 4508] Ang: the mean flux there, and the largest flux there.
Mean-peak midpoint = 13.5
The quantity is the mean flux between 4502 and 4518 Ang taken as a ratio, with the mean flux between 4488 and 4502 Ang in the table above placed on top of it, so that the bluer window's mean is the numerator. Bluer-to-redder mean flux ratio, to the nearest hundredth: 0.92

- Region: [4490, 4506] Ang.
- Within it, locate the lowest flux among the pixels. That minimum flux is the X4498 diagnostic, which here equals 11.43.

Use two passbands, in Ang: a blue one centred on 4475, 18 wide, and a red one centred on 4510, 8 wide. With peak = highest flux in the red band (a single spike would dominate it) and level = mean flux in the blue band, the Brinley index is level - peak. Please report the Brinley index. -1.6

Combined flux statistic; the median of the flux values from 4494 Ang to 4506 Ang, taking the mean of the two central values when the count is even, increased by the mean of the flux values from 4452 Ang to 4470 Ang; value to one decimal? 23.4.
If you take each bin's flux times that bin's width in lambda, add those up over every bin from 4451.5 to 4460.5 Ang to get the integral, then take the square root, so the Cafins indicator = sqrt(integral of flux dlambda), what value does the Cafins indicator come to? 9.6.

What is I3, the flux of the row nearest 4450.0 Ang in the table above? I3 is 12.89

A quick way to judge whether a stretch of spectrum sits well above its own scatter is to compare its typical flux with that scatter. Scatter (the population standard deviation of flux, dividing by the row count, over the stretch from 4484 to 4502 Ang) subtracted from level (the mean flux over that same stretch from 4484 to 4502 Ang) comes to 11.8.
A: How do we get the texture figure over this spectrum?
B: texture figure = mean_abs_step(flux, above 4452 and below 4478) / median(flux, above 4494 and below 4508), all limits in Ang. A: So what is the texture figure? 0.039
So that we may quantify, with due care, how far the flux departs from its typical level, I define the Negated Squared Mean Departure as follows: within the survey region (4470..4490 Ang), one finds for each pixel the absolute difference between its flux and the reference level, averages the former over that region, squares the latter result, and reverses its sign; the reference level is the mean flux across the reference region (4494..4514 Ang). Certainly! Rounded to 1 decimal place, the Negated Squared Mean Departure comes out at -0.6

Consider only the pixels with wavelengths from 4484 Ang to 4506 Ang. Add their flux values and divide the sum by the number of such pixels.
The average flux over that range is 12.7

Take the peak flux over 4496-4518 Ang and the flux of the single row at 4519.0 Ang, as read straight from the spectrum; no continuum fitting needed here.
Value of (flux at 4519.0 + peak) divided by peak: 1.850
